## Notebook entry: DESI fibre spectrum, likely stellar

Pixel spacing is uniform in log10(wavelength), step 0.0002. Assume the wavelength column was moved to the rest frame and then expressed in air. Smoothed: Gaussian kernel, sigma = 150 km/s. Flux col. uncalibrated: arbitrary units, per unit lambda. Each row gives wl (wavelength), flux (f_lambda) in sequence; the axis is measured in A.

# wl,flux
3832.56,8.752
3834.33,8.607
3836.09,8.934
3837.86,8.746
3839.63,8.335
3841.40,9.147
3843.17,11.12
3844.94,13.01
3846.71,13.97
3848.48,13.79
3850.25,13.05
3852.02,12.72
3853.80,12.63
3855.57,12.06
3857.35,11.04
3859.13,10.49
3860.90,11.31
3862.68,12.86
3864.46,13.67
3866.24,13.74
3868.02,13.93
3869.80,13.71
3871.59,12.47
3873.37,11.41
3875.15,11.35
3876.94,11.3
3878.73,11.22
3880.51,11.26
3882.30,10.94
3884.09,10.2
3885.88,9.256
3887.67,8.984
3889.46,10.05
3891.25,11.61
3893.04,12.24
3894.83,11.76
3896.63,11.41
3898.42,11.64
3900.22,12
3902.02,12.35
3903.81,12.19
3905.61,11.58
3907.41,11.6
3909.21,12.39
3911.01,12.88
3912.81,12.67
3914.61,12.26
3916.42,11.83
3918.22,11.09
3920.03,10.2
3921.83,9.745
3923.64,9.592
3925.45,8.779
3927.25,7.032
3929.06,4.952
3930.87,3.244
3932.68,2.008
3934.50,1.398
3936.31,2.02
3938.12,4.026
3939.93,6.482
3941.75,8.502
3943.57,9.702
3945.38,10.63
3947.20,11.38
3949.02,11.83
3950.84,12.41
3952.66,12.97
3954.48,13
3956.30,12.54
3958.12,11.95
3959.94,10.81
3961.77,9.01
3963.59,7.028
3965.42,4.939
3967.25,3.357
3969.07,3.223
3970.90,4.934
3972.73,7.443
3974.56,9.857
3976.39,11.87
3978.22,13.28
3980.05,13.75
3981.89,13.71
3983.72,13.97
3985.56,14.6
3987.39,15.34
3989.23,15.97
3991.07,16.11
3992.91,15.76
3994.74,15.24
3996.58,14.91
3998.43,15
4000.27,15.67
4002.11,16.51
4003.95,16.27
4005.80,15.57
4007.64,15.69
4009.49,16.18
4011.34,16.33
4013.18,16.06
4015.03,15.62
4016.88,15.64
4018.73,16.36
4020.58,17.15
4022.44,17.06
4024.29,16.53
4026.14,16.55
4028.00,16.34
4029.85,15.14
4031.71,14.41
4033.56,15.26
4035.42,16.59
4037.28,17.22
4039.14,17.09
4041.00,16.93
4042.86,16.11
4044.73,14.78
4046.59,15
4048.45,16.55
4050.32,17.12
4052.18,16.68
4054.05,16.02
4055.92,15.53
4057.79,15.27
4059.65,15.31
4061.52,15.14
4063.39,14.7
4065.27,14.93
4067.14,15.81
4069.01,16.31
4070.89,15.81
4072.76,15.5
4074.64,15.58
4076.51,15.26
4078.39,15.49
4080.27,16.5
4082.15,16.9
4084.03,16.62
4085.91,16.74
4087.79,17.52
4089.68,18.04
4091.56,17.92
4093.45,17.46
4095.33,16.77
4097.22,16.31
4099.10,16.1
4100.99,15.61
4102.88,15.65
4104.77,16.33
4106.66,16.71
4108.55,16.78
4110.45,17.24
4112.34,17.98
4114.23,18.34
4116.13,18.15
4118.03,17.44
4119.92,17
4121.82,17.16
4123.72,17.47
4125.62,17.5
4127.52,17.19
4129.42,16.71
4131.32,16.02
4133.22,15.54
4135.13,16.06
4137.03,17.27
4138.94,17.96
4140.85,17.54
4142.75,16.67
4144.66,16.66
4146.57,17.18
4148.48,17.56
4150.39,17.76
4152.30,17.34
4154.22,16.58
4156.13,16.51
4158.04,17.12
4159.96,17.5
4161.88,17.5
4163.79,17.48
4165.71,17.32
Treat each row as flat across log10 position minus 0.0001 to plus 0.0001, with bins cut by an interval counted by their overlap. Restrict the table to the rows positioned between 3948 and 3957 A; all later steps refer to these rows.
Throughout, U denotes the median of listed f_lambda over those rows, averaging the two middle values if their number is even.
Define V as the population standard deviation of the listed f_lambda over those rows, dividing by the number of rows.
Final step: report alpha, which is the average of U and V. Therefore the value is 6.5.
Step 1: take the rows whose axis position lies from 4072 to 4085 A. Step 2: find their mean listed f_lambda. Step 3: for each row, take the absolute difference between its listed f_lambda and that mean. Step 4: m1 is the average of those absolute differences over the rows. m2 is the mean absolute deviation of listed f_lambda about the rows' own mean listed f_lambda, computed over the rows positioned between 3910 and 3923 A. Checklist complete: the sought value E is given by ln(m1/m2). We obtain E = -0.5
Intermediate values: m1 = 0.60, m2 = 1.0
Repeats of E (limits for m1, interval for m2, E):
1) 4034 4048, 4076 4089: 0.3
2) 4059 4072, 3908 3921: -0.5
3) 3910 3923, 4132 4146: 0.4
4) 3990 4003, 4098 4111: 0.0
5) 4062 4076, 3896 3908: 0.3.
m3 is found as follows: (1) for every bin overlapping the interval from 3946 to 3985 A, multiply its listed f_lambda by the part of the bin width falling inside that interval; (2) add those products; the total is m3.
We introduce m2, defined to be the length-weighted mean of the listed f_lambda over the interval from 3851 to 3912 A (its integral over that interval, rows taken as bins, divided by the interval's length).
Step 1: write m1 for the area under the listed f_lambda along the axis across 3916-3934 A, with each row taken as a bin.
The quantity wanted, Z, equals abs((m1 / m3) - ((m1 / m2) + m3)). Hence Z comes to 409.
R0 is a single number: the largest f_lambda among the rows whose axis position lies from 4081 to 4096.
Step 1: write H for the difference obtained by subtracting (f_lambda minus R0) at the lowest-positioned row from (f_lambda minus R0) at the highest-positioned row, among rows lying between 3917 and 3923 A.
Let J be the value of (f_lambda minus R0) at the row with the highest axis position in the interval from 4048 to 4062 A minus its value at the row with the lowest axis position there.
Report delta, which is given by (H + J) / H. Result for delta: 2.05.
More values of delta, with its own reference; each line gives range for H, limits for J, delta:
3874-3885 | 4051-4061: 2.19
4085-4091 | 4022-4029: 0.45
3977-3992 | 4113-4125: 0.69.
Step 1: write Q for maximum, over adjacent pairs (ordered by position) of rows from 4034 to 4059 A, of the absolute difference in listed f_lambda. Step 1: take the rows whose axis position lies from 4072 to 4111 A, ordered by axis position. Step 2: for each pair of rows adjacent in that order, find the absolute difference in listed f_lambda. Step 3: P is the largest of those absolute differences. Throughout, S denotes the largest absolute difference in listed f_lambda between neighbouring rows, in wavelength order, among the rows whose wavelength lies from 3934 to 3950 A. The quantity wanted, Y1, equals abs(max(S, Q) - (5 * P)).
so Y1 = 2.6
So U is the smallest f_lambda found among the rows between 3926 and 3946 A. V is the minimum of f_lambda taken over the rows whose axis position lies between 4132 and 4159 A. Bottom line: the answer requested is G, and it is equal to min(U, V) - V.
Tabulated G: -14.1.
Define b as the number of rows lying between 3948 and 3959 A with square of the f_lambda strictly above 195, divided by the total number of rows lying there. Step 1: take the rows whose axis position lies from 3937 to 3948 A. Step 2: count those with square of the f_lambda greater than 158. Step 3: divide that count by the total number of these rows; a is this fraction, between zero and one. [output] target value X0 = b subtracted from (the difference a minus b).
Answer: 0.0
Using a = 0.00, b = 0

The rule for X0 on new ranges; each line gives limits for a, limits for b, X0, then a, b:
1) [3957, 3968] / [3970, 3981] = 0.0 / 0.00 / 0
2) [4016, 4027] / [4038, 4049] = -1.0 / 1.00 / 1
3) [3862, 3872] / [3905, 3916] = 0.8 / 0.83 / 0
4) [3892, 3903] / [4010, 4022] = -2.0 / 0.00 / 1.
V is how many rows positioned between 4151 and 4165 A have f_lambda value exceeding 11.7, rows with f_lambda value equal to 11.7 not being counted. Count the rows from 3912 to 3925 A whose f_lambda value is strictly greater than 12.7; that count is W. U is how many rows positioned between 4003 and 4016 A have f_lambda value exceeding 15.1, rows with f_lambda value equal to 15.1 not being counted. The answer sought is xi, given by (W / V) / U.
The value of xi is 0.000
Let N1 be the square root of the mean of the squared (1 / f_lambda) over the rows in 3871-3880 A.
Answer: 0.087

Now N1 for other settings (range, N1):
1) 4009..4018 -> 0.063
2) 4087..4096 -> 0.057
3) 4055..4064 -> 0.066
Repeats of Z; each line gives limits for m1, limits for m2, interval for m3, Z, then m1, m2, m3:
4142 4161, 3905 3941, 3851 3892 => 517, 325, 8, 478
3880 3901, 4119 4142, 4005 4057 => 852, 230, 17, 838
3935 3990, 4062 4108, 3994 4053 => 980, 547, 16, 947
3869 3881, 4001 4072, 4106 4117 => 201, 142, 16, 193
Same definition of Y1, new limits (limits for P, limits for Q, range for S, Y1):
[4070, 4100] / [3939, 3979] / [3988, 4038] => 2.5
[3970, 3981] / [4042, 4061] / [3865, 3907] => 11.0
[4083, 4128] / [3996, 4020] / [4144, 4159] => 3.1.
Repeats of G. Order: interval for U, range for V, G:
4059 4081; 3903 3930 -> 0.0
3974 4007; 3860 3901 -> 0.0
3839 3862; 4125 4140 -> -7.2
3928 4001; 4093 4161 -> -14.1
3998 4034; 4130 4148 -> -1.1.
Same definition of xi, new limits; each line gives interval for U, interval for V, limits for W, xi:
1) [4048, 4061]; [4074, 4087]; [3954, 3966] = 0.020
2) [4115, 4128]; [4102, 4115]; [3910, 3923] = 0.020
